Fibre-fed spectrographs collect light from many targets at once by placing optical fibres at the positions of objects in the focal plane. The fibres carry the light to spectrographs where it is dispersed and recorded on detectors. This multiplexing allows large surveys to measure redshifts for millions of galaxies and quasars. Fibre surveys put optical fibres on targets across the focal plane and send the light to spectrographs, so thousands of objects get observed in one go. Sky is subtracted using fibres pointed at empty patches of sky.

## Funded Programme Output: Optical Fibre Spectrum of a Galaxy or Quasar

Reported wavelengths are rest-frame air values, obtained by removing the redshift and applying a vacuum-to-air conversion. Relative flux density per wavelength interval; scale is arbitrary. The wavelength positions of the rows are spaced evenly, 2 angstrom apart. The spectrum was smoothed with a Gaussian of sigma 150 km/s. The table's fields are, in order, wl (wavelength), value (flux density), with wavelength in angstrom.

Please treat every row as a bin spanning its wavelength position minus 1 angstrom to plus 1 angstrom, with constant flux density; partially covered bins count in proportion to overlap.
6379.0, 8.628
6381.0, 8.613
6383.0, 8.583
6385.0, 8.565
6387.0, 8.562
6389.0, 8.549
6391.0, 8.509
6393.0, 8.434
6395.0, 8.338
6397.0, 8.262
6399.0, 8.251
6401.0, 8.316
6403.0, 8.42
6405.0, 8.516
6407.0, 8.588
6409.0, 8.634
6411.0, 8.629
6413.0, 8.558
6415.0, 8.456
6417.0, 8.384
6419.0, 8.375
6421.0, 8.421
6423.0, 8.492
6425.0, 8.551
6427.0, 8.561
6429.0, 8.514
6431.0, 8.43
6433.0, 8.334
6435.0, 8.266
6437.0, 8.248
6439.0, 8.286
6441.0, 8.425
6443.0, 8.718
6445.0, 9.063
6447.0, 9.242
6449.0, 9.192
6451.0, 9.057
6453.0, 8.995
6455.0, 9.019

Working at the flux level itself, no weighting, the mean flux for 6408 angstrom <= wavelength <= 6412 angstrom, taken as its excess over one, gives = 7.63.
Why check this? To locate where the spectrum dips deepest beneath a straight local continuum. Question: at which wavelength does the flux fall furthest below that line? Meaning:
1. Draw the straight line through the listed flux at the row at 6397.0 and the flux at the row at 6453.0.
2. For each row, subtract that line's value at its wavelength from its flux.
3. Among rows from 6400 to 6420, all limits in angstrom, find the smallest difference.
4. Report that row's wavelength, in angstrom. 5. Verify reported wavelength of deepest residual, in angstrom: 6419.0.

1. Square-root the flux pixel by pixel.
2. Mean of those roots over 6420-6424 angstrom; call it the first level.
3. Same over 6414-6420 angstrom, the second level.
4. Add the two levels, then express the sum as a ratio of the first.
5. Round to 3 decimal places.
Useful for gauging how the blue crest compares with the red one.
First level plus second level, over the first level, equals 1.997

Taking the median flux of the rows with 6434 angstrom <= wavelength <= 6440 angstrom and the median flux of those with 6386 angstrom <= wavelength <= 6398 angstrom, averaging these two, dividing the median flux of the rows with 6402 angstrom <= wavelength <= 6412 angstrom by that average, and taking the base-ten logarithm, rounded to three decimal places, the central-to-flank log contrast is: 0.011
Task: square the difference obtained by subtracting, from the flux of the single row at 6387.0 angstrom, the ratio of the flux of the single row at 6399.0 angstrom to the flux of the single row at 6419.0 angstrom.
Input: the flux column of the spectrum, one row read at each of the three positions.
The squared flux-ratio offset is 57.4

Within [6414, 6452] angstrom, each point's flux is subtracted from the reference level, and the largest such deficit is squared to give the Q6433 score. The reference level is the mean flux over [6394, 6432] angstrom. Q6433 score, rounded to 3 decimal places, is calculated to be 0.044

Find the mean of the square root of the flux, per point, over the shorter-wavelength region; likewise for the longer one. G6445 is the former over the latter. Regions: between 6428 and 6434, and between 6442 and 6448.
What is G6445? 0.97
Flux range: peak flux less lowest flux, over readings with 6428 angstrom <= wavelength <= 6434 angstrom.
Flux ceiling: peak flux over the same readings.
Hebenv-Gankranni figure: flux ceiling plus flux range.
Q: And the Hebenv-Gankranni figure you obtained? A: 8.7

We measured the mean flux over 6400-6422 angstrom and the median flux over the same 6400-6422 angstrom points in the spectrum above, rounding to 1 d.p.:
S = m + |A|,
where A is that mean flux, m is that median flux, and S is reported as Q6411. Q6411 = 16.9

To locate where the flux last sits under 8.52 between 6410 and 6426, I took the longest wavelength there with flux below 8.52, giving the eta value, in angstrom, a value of 6423.0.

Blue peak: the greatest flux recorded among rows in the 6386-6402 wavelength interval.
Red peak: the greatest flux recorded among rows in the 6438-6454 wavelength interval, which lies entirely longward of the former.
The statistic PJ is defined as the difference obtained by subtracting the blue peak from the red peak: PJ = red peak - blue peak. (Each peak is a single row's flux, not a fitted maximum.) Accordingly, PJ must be 0.68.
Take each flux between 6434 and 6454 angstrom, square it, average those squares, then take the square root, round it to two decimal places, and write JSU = 8.76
